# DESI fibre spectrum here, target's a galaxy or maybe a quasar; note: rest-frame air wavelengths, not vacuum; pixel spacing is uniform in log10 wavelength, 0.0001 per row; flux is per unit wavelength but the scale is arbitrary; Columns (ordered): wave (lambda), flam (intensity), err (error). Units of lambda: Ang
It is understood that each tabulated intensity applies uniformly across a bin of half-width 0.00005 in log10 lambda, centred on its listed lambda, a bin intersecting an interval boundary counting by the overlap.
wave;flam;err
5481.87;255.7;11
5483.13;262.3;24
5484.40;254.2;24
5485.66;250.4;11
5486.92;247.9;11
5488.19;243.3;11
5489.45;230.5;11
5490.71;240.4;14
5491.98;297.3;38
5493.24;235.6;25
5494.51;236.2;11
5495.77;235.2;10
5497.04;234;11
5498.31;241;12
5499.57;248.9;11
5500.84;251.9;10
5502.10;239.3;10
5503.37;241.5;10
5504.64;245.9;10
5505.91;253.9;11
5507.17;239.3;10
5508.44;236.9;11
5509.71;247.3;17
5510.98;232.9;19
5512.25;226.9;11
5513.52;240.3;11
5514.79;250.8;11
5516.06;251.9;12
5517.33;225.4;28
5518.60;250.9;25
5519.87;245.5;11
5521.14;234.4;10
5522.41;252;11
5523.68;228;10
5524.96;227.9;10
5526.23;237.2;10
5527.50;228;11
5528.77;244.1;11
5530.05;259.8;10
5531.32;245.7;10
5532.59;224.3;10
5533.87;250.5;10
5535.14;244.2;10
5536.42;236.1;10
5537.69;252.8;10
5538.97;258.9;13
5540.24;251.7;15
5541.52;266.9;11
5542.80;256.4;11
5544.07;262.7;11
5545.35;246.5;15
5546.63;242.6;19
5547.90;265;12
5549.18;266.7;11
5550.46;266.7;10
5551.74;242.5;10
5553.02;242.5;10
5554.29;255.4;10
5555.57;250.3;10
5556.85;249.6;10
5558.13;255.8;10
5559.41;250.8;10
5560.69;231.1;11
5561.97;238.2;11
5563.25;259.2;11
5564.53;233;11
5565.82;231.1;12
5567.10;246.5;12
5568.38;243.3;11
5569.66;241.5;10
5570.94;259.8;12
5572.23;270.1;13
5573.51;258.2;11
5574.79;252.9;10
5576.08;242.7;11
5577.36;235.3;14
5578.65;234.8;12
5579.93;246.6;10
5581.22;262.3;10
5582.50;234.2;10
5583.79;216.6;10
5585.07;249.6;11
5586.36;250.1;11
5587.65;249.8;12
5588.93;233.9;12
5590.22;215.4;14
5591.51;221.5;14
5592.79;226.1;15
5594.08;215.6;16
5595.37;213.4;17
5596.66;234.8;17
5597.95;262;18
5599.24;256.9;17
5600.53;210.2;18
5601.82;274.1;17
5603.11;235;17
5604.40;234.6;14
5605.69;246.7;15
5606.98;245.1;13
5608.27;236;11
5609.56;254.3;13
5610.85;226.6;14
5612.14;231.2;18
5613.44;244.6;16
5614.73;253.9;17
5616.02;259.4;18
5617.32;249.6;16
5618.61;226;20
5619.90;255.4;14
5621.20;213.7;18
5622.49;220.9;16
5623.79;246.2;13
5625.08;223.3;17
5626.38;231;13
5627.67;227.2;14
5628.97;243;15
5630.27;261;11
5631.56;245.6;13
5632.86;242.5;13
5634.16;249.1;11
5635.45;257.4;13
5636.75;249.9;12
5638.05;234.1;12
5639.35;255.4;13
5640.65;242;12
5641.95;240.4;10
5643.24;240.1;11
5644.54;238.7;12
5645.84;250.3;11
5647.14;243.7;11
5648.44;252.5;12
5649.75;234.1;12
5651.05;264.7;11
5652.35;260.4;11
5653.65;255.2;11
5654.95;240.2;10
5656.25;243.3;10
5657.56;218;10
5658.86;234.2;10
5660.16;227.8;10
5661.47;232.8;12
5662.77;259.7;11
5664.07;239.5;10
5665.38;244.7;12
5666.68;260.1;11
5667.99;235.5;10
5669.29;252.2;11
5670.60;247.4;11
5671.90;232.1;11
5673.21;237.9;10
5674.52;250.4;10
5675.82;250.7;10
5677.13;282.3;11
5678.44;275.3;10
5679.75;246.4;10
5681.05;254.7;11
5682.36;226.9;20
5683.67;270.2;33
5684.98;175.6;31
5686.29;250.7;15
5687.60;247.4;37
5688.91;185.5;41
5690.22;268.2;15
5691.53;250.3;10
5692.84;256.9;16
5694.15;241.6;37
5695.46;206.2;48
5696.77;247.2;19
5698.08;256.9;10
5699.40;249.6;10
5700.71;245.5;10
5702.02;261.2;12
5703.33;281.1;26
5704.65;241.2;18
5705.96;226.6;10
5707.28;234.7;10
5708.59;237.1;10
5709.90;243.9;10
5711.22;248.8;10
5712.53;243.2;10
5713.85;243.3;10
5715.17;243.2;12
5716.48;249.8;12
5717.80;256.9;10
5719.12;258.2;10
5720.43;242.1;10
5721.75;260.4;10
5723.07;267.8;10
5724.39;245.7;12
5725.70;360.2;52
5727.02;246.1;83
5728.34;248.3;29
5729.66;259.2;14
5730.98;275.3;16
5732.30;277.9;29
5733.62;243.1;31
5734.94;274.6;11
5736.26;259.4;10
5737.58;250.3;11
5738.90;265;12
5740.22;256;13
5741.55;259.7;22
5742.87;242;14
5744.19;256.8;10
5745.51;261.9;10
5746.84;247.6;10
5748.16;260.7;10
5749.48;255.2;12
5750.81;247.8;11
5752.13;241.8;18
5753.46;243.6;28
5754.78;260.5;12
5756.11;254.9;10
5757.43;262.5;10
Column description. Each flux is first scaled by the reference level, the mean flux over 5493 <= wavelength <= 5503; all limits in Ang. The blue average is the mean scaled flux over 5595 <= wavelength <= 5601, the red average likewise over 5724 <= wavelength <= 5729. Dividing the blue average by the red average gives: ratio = 0.86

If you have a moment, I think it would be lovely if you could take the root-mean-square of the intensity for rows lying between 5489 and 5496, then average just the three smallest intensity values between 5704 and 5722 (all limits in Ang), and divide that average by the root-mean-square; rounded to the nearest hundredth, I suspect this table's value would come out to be 0.94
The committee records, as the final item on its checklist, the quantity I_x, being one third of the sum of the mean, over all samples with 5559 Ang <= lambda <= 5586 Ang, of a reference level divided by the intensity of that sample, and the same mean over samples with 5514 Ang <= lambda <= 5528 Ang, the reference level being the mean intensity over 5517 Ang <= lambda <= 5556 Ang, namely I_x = 0.683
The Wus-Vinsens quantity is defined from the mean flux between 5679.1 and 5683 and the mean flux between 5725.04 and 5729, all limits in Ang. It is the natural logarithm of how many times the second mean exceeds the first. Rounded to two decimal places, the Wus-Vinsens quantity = 0.16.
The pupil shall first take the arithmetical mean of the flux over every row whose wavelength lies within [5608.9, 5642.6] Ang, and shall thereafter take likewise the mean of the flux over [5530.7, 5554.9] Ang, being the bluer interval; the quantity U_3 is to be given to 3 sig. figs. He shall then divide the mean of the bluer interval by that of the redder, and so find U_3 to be 1.04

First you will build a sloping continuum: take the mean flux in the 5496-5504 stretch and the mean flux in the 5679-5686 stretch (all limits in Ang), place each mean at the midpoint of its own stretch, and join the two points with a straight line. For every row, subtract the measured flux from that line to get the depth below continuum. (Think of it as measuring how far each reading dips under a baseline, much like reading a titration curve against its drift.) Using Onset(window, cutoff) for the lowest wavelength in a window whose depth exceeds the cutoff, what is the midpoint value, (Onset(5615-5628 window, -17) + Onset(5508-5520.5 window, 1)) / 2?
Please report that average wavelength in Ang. 5562.9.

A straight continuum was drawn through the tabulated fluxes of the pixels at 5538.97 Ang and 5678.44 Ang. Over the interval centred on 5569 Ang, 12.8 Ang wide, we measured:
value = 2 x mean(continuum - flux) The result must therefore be 26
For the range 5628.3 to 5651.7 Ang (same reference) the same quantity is 48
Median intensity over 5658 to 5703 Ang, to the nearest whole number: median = 247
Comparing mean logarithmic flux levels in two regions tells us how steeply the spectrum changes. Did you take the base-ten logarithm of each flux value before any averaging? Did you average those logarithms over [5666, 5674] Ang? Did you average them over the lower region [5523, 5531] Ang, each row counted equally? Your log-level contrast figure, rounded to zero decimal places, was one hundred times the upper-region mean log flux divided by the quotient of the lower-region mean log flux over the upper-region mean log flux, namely 240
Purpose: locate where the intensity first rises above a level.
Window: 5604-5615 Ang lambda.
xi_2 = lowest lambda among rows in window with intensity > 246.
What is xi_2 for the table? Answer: 5605.69 Ang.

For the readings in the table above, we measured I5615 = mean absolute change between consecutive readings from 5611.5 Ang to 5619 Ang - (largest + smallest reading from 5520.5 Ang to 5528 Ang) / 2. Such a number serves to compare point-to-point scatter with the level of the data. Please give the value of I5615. -228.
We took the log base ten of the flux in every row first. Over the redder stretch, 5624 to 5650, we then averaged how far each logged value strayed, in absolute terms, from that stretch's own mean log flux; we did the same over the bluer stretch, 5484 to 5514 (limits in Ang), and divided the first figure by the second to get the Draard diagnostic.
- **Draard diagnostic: 0.93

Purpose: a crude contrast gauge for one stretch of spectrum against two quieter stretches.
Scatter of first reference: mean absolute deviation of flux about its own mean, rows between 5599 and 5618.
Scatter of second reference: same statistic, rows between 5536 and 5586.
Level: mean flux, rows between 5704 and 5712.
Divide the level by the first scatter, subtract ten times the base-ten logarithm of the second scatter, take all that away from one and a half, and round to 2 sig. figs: -8.5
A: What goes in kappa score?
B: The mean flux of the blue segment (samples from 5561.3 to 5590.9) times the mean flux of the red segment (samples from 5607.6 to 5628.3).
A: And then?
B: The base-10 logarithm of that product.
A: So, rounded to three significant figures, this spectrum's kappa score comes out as 4.76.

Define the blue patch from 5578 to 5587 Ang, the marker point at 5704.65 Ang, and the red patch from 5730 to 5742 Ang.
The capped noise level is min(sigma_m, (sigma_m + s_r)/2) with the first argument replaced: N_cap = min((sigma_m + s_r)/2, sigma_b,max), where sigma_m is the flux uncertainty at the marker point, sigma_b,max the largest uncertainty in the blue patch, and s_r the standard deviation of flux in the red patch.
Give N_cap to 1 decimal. 12.0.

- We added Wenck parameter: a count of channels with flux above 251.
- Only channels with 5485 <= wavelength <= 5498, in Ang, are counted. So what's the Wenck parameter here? 1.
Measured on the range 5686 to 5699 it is 3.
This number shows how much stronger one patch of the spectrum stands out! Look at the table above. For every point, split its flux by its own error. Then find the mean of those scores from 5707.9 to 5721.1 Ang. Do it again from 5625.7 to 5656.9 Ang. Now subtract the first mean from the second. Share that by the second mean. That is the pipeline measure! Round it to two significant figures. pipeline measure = -0.13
